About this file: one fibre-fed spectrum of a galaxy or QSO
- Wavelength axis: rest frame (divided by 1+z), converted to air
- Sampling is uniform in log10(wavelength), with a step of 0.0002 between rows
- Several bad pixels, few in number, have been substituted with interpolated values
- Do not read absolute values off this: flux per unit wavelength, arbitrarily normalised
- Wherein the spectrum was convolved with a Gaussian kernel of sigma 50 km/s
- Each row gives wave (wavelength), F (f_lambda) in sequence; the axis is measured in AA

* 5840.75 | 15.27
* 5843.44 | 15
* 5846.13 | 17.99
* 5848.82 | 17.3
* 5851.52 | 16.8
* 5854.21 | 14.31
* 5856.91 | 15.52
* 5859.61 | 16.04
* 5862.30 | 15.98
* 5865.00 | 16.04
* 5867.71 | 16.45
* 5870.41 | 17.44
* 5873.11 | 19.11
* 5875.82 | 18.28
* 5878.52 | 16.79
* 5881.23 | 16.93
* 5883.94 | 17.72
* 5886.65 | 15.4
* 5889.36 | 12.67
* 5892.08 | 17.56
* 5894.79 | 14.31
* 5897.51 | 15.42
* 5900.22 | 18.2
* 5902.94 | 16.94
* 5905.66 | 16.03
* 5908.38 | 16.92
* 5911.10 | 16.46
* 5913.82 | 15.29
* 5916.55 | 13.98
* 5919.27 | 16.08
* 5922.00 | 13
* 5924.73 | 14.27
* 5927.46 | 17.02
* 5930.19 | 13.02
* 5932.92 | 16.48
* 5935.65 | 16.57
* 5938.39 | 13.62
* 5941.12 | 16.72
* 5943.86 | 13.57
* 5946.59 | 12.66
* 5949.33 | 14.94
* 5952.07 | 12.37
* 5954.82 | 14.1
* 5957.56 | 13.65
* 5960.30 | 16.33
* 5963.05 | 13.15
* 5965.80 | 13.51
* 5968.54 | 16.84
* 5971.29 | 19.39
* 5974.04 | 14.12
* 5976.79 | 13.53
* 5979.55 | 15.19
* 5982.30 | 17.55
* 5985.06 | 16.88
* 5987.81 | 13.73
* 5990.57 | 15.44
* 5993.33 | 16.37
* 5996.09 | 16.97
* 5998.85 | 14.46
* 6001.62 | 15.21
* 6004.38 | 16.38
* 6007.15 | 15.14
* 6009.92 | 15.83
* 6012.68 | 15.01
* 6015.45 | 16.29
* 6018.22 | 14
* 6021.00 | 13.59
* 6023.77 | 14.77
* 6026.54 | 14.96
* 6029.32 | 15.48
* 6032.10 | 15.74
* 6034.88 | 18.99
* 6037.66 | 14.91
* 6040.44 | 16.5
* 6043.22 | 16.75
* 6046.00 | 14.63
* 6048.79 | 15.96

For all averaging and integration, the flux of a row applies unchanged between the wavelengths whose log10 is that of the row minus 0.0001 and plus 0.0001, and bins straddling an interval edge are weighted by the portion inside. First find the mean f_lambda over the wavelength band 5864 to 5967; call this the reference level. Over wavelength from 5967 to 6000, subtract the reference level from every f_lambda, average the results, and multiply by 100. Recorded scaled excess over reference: 37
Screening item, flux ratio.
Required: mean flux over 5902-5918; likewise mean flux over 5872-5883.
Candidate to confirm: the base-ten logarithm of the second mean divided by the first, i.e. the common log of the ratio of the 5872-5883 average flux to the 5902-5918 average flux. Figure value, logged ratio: 0.047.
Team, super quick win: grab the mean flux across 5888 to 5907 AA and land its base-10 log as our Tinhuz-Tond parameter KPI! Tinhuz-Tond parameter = 1.201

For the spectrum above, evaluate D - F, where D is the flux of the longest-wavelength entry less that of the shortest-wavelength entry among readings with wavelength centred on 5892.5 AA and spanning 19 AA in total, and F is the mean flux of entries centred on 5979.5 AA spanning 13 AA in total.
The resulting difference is -15.0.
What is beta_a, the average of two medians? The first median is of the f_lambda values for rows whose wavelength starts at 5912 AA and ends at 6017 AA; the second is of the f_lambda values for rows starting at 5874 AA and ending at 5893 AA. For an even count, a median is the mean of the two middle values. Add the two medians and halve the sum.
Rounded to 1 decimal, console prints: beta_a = 16.0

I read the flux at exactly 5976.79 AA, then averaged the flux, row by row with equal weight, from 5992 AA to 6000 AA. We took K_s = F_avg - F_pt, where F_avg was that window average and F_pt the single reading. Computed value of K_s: 2.4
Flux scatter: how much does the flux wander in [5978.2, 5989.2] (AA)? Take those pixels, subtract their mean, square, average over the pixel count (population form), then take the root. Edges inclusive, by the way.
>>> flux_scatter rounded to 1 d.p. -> 1.5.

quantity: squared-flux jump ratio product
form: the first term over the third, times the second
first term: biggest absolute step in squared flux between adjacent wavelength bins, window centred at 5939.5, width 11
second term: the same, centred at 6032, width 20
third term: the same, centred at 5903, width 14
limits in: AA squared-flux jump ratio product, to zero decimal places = 141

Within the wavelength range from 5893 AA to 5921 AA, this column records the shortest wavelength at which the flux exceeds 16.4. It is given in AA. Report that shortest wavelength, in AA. 5900.22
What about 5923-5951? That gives 5927.46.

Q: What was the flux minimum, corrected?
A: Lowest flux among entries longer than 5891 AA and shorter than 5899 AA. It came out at 14.31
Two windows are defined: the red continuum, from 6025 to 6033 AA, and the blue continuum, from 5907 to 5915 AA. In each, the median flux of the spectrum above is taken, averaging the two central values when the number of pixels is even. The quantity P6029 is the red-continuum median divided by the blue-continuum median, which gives 0.94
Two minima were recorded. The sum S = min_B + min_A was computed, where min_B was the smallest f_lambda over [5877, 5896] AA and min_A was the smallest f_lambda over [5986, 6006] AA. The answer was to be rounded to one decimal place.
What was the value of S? 26.4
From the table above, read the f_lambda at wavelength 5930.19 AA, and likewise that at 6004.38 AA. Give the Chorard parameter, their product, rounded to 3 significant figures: 213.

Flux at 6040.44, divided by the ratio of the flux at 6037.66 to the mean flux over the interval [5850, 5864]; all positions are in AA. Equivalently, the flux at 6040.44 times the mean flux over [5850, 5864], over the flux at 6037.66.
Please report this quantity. 17.4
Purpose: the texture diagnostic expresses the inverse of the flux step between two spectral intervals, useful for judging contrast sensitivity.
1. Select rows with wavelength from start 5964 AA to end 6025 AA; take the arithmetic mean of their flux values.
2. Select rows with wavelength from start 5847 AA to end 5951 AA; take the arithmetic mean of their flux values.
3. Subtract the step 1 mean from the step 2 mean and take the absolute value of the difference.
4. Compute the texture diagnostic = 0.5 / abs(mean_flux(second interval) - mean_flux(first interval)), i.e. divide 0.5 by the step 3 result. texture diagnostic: 1.3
